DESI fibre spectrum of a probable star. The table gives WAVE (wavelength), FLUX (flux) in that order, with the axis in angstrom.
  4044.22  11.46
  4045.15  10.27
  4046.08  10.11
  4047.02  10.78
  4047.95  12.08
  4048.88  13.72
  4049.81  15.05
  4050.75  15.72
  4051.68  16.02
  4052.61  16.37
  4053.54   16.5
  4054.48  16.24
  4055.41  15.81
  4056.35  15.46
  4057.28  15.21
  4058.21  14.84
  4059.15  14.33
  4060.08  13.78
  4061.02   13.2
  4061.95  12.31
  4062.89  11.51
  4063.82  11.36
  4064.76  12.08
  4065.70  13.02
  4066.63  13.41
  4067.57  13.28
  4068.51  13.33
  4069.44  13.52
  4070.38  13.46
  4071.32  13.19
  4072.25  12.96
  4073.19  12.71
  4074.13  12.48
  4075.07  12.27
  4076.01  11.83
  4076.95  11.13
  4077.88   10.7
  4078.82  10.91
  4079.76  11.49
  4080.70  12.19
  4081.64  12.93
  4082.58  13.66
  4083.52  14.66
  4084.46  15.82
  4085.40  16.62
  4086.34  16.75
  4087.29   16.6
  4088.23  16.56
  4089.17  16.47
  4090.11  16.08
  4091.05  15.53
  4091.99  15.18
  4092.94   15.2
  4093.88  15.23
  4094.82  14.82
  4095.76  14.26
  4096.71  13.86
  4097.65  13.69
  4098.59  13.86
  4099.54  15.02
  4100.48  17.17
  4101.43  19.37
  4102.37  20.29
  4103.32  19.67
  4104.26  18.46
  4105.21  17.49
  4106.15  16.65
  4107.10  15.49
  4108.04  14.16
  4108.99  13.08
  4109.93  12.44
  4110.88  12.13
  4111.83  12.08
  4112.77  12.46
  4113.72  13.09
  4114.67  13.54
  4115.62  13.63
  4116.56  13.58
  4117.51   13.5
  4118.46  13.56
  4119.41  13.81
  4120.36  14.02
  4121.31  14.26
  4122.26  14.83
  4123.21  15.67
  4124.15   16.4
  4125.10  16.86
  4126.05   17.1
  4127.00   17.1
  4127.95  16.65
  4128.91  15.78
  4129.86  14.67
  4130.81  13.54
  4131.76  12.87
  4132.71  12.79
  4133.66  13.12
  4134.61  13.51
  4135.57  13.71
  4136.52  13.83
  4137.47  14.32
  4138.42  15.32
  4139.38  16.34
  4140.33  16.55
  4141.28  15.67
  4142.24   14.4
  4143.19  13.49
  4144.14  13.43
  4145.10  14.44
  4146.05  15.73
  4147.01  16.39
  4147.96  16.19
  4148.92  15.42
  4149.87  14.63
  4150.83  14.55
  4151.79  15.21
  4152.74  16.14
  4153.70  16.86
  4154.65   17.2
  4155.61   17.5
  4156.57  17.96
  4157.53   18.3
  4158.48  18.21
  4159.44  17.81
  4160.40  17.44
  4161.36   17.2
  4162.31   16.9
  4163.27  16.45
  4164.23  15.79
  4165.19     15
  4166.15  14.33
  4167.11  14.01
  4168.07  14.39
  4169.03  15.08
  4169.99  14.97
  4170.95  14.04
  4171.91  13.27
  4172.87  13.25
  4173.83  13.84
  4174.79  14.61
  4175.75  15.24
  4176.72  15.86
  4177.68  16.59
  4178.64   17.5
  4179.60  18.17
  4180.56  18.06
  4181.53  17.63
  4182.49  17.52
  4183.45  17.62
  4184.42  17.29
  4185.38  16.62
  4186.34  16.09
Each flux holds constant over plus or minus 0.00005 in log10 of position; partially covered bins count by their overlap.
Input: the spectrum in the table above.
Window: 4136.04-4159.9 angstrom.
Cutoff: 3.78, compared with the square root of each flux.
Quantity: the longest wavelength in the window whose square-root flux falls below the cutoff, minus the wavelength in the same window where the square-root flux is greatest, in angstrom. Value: -13.4 angstrom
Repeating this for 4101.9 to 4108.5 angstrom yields 5.7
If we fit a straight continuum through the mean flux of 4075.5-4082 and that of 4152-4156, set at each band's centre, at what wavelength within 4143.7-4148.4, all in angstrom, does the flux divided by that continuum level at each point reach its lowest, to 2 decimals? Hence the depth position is 4144.14 angstrom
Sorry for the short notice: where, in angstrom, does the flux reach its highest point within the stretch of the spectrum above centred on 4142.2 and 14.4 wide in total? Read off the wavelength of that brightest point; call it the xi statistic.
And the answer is 4140.33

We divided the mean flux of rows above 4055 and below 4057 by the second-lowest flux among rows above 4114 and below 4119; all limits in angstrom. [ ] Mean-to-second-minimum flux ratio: 1.15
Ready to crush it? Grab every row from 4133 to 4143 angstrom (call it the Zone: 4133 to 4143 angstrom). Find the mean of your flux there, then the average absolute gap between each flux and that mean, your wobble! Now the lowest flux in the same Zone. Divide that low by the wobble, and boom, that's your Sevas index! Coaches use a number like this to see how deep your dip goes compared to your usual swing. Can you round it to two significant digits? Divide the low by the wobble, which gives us 13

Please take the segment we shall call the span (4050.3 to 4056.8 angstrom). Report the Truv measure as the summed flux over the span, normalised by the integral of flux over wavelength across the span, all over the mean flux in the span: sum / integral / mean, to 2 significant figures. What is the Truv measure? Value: 0.067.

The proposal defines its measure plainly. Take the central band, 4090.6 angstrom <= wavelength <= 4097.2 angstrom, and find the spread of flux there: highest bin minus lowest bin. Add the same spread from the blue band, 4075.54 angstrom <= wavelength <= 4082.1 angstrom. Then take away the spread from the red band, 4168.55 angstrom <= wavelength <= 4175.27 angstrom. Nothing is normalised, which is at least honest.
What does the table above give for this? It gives 2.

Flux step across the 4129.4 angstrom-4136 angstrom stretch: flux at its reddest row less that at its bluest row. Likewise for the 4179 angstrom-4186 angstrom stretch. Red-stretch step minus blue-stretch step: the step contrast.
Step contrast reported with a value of -1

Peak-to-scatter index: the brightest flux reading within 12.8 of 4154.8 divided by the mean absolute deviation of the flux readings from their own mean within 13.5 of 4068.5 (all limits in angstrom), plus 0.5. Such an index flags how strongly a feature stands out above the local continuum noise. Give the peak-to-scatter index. 18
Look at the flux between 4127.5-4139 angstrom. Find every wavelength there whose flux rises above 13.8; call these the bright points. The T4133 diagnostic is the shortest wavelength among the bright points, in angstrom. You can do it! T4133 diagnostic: 4127.95 angstrom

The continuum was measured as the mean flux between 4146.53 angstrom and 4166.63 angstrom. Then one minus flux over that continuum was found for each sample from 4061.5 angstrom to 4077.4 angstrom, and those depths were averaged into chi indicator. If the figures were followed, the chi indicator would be 0.24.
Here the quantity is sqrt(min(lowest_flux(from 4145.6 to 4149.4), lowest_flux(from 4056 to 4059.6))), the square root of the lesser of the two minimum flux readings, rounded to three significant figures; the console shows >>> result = 3.79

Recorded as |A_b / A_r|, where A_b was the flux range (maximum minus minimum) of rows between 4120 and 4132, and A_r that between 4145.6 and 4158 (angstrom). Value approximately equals 1.1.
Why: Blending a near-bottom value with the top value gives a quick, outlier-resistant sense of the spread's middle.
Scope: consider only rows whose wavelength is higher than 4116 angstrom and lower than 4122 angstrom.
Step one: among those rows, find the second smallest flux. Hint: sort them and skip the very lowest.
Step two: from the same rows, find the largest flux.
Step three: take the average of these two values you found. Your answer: 13.9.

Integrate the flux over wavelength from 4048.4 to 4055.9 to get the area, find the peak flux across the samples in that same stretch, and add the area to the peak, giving 134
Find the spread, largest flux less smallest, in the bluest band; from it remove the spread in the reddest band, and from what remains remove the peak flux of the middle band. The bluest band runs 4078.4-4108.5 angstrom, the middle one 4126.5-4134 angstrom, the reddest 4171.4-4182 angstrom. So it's -12.6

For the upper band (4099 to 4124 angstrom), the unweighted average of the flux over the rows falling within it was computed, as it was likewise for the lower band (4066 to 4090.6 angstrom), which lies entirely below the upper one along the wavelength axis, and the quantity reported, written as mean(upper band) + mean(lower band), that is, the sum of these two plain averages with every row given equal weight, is 28.6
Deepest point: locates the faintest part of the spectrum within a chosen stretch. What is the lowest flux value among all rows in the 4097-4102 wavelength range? 13.69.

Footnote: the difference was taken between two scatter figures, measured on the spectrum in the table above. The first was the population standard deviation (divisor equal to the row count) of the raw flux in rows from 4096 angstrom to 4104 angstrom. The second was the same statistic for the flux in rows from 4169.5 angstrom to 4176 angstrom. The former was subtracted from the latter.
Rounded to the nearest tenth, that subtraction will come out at -1.9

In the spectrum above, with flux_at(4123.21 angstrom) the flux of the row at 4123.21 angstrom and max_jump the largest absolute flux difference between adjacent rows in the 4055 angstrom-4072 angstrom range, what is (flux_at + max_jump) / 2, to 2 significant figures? 8.3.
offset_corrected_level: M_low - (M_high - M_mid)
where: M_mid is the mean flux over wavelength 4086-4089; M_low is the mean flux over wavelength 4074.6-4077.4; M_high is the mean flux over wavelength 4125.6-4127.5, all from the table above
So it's 11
